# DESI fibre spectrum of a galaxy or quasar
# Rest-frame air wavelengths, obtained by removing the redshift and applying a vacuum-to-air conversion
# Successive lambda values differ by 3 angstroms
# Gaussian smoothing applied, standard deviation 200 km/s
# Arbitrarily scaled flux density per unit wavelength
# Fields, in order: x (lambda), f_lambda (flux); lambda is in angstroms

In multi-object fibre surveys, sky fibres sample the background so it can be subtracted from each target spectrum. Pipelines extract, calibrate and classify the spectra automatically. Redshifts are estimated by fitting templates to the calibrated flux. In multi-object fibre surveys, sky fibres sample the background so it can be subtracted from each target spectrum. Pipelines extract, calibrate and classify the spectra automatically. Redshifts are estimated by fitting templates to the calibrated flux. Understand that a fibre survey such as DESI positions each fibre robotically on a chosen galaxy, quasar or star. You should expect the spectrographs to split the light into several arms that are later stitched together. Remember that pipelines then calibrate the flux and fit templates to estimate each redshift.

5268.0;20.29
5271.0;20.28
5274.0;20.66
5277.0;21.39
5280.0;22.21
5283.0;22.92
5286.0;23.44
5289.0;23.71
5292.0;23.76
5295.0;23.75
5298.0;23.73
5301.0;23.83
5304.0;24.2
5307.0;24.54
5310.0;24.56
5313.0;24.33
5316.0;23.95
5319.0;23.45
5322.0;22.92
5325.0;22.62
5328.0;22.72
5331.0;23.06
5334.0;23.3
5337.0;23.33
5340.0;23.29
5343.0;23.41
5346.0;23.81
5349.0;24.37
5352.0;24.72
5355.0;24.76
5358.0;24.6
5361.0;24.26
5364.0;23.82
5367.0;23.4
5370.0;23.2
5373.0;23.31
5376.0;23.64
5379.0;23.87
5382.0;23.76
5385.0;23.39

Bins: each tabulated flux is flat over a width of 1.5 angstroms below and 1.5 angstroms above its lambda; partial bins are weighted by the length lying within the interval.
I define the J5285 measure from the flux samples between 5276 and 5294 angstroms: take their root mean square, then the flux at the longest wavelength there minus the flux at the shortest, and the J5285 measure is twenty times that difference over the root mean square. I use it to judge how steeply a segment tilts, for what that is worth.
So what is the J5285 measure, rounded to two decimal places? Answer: 2.07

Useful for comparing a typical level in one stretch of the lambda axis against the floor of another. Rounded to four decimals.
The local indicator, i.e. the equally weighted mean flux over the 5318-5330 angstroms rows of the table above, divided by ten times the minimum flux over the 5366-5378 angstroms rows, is 0.0988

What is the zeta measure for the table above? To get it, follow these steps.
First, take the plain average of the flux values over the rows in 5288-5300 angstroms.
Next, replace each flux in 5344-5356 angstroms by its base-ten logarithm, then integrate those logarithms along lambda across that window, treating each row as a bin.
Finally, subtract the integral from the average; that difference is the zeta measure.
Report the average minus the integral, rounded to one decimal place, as 7.1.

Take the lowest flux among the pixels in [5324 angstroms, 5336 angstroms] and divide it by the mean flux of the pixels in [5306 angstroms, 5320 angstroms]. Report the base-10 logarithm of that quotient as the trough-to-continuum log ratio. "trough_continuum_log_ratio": -0.029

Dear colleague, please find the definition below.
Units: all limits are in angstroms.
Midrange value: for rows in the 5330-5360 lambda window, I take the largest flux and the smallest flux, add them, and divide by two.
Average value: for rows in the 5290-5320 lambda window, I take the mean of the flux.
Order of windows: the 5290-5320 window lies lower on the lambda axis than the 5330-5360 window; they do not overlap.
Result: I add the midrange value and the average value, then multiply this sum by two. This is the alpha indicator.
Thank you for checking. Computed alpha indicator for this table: 95.8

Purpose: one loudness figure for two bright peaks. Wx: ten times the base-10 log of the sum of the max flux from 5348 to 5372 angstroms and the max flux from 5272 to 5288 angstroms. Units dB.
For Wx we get 16.8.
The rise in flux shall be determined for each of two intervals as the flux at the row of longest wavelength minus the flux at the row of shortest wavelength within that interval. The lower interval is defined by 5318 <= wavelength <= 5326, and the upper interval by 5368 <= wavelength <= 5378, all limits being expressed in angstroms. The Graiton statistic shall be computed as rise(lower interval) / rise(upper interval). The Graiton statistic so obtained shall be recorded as -1.9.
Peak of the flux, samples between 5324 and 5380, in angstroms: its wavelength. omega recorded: 5355.0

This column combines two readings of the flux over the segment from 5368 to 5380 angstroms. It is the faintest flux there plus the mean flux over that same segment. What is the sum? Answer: 46.7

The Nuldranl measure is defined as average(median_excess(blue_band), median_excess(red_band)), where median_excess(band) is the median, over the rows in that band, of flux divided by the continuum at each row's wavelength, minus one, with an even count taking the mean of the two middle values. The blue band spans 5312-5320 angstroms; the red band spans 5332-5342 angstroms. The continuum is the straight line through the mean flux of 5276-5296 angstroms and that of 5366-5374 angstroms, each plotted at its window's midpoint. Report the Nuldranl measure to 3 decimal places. 0.020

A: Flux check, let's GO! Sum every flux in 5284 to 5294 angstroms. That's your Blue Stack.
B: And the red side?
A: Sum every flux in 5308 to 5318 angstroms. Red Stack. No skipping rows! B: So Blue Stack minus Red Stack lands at -1.93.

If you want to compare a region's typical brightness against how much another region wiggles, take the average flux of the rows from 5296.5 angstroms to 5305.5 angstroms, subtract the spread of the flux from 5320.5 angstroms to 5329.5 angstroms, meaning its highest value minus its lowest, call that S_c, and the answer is 23.6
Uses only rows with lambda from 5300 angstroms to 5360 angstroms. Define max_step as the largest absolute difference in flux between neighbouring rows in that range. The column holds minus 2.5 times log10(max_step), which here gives 0.63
